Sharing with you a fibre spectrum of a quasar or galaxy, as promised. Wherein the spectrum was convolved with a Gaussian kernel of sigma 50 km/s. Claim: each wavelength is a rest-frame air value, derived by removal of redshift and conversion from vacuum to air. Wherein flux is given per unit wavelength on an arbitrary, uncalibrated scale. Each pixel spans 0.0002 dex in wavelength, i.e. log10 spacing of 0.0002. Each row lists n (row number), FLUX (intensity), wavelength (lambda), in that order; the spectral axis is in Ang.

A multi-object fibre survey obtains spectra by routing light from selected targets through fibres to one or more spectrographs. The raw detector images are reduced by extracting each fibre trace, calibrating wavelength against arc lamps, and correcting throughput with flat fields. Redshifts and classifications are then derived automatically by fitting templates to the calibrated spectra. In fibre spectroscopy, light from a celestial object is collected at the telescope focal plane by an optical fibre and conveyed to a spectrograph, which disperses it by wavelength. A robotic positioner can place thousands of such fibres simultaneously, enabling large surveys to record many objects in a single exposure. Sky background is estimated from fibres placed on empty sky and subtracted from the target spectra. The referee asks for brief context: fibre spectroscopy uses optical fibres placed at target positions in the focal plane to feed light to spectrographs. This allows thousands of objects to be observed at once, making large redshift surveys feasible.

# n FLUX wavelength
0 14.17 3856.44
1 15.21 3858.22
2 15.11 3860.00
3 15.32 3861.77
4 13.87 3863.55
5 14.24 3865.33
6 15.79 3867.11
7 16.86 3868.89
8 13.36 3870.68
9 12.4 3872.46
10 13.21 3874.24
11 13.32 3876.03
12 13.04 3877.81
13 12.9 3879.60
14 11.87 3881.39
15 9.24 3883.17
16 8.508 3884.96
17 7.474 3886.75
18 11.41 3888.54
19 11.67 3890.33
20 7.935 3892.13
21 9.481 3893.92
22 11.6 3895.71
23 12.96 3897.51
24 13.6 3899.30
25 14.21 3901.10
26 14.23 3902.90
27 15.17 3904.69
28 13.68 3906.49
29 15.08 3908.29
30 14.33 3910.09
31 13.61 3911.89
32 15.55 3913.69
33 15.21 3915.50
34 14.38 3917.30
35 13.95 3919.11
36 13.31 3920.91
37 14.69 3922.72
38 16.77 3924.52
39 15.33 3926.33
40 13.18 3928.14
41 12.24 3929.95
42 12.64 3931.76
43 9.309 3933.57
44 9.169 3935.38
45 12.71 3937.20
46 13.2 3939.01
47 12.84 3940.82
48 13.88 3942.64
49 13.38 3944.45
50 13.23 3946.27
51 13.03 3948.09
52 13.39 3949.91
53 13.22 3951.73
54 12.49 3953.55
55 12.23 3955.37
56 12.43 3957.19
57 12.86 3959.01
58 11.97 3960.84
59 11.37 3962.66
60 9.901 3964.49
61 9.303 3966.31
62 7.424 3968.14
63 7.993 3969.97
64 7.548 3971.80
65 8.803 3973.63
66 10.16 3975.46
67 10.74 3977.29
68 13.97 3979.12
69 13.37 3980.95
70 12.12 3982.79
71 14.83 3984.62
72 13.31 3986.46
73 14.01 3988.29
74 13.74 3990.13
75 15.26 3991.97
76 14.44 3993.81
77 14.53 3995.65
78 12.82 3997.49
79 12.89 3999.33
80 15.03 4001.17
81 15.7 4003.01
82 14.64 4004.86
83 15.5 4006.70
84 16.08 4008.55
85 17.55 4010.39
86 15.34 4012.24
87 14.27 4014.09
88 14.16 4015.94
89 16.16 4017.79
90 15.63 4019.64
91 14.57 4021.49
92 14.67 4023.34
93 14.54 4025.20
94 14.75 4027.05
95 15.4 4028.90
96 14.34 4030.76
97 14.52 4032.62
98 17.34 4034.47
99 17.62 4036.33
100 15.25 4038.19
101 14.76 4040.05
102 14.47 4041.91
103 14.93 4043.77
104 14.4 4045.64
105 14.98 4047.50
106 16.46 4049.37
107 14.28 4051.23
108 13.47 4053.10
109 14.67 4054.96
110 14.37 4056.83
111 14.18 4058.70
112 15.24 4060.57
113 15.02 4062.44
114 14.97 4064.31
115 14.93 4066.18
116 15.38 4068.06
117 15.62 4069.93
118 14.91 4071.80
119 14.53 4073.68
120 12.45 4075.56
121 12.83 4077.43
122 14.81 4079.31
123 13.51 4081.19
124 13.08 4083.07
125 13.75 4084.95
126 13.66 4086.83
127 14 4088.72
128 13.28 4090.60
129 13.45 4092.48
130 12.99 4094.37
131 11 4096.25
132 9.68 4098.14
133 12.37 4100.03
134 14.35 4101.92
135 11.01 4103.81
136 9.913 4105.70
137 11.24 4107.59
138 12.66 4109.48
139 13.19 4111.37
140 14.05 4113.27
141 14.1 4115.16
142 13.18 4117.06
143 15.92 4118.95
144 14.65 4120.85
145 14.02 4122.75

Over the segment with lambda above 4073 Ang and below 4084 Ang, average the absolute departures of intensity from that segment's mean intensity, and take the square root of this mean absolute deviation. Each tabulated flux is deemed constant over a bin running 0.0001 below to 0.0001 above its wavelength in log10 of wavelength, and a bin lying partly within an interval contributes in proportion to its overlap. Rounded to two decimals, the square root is 0.87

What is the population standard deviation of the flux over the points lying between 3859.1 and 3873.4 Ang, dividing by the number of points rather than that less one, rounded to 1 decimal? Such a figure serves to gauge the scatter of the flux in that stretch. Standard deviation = 1.3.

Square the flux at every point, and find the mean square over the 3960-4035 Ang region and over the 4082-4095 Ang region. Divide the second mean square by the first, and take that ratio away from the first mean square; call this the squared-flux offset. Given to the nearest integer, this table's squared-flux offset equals 186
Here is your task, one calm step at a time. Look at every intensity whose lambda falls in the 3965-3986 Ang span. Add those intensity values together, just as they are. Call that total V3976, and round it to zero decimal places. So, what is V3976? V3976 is 116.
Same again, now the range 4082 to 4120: 257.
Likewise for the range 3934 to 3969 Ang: 228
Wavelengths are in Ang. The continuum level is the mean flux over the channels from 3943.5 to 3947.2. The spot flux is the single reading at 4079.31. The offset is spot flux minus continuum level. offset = 1.5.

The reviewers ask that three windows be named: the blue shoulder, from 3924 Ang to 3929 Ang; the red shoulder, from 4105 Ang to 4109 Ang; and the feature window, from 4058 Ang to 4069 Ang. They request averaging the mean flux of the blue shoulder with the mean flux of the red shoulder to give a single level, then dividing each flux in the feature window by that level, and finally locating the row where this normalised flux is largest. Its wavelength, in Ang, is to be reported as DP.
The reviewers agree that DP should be 4068.06 Ang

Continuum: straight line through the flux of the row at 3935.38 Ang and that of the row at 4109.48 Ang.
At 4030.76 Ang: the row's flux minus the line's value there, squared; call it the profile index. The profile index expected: 10.6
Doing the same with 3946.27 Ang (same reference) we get 14.8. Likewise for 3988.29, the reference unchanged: 14.3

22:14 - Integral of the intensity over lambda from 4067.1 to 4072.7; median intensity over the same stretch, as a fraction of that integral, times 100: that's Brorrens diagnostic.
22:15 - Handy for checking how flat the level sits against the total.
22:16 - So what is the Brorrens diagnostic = 17.9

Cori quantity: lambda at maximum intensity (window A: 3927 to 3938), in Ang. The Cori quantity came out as 3928.14 Ang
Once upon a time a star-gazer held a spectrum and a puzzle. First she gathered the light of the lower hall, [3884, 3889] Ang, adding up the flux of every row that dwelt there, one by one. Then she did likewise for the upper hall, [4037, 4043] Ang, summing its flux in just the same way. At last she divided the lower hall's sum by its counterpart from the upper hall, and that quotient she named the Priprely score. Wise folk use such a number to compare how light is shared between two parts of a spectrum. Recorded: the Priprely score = 0.6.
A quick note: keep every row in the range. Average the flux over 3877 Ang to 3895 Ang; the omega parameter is 10.4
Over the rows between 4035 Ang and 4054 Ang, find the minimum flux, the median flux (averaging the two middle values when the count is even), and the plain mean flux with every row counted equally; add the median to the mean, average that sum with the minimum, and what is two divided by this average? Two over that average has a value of 0.092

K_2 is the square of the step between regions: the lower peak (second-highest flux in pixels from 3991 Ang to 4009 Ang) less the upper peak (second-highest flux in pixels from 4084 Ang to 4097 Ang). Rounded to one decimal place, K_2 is 3.8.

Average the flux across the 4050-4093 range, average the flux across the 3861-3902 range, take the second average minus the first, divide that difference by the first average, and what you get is -0.13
